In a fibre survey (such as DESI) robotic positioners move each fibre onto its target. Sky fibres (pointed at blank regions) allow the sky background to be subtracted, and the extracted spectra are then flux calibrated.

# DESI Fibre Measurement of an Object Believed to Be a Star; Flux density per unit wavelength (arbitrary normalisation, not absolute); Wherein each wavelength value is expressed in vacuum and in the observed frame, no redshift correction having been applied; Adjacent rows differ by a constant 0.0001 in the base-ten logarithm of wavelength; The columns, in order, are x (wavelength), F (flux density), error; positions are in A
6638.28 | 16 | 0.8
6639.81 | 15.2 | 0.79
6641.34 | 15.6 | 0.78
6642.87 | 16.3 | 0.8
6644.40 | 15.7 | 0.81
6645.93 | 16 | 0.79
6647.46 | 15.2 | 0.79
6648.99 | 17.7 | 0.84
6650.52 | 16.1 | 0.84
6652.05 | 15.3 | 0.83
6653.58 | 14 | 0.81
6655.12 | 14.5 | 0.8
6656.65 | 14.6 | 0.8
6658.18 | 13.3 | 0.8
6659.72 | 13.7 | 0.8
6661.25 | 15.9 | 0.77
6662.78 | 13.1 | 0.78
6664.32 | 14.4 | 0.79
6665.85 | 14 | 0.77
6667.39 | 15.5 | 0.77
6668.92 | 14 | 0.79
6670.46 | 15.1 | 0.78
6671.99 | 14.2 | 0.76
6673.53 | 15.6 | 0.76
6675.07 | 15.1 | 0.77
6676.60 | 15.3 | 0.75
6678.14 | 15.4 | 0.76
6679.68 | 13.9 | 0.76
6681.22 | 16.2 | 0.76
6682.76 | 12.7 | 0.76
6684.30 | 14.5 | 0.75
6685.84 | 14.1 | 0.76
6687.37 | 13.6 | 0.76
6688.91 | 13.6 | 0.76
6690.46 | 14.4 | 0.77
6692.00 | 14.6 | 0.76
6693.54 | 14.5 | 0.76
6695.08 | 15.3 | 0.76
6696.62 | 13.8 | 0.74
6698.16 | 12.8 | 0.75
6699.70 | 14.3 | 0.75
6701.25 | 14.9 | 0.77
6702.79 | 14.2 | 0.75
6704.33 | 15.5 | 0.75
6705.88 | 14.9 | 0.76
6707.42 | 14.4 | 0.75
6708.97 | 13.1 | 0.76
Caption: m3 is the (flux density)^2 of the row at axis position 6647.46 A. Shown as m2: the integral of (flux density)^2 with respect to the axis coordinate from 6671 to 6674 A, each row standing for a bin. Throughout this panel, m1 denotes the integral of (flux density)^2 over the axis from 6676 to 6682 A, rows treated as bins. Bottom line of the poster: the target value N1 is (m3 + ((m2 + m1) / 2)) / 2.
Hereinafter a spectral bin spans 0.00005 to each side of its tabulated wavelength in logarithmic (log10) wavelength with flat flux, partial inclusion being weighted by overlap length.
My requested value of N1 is 628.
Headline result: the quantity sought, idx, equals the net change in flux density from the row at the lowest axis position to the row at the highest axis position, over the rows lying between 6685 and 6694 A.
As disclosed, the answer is 0.4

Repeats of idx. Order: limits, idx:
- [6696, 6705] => 1.7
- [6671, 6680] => -0.3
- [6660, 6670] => -1.9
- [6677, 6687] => -1.3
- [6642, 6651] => -0.2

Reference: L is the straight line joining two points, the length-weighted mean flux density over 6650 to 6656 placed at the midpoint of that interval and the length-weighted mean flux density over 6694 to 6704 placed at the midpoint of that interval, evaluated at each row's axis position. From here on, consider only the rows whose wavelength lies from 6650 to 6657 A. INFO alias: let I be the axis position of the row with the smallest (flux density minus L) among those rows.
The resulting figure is 6653.58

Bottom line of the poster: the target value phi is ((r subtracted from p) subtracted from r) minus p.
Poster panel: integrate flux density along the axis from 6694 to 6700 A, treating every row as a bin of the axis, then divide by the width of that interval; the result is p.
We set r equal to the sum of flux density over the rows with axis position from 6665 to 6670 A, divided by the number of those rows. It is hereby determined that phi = 0.9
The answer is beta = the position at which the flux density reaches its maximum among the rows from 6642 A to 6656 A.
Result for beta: 6648.99 A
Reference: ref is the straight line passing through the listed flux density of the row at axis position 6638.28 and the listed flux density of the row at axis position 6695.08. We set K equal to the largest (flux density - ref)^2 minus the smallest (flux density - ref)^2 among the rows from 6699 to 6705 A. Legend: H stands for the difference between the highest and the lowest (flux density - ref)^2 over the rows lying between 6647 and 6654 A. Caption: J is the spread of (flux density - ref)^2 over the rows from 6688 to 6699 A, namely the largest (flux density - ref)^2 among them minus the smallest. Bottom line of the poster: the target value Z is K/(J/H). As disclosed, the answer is 0.5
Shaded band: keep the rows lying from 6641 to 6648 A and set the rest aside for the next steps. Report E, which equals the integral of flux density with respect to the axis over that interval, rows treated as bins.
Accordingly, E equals 111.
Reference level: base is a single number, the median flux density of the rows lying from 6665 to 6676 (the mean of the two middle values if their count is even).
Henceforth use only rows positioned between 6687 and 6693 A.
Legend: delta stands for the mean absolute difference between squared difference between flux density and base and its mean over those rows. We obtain 0.9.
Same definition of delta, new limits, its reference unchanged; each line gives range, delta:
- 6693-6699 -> 1.7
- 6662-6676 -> 0.8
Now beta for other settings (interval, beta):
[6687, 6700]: 6695.08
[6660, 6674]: 6661.25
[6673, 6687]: 6681.22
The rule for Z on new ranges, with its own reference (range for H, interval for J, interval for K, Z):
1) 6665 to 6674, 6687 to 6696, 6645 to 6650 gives 2.9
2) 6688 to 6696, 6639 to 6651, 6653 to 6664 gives 6.3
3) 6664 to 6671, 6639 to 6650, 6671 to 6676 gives 1.6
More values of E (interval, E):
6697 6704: 99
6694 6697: 44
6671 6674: 45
